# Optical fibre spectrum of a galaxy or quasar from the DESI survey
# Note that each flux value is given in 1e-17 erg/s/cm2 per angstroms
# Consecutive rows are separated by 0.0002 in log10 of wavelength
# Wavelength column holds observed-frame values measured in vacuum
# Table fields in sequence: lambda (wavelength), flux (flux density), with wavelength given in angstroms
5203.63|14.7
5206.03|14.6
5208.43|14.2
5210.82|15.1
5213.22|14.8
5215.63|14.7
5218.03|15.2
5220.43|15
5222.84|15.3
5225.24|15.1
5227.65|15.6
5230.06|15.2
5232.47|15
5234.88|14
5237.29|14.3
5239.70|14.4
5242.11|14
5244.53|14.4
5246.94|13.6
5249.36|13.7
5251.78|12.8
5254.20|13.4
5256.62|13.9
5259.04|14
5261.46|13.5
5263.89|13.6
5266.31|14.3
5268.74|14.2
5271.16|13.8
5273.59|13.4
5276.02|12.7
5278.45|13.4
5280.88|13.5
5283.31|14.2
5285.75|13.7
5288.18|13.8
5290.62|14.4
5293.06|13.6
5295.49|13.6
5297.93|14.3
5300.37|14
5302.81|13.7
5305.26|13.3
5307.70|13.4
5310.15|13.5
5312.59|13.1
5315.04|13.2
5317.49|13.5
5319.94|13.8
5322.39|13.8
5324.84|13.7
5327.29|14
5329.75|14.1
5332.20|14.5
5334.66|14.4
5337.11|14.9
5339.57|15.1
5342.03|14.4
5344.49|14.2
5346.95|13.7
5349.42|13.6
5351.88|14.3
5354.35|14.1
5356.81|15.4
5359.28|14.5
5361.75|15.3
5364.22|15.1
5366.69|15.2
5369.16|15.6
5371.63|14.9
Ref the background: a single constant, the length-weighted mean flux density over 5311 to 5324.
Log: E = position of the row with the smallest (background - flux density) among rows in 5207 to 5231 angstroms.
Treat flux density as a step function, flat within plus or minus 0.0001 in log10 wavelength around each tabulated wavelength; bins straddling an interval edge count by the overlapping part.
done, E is 5227.65 angstroms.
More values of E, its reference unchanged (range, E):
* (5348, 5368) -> 5356.81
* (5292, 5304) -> 5297.93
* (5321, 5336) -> 5332.20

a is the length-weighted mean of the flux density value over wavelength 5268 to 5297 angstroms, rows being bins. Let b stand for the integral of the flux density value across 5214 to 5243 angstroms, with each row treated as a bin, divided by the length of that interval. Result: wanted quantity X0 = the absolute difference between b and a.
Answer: 1.1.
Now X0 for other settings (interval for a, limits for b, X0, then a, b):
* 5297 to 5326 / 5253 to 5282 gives 0.0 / 13.60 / 13.6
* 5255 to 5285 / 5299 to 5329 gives 0.1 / 13.70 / 13.6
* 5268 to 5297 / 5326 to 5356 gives 0.6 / 13.69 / 14.3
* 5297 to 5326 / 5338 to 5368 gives 1.0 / 13.60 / 14.6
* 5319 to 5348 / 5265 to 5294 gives 0.5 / 14.23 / 13.8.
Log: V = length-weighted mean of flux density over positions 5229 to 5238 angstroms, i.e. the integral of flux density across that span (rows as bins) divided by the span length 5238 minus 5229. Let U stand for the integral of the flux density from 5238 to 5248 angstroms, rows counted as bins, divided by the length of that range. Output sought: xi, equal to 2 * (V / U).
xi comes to 2.07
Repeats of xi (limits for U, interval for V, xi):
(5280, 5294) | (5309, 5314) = 1.92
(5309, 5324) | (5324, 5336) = 2.10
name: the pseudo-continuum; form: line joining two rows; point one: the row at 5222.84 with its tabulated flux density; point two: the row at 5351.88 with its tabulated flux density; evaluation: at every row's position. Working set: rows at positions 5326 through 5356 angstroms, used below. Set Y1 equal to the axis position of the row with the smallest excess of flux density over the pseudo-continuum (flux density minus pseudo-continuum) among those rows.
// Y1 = 5349.42 angstroms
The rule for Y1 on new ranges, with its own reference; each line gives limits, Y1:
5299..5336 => 5312.59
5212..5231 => 5215.63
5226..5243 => 5234.88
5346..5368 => 5349.42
